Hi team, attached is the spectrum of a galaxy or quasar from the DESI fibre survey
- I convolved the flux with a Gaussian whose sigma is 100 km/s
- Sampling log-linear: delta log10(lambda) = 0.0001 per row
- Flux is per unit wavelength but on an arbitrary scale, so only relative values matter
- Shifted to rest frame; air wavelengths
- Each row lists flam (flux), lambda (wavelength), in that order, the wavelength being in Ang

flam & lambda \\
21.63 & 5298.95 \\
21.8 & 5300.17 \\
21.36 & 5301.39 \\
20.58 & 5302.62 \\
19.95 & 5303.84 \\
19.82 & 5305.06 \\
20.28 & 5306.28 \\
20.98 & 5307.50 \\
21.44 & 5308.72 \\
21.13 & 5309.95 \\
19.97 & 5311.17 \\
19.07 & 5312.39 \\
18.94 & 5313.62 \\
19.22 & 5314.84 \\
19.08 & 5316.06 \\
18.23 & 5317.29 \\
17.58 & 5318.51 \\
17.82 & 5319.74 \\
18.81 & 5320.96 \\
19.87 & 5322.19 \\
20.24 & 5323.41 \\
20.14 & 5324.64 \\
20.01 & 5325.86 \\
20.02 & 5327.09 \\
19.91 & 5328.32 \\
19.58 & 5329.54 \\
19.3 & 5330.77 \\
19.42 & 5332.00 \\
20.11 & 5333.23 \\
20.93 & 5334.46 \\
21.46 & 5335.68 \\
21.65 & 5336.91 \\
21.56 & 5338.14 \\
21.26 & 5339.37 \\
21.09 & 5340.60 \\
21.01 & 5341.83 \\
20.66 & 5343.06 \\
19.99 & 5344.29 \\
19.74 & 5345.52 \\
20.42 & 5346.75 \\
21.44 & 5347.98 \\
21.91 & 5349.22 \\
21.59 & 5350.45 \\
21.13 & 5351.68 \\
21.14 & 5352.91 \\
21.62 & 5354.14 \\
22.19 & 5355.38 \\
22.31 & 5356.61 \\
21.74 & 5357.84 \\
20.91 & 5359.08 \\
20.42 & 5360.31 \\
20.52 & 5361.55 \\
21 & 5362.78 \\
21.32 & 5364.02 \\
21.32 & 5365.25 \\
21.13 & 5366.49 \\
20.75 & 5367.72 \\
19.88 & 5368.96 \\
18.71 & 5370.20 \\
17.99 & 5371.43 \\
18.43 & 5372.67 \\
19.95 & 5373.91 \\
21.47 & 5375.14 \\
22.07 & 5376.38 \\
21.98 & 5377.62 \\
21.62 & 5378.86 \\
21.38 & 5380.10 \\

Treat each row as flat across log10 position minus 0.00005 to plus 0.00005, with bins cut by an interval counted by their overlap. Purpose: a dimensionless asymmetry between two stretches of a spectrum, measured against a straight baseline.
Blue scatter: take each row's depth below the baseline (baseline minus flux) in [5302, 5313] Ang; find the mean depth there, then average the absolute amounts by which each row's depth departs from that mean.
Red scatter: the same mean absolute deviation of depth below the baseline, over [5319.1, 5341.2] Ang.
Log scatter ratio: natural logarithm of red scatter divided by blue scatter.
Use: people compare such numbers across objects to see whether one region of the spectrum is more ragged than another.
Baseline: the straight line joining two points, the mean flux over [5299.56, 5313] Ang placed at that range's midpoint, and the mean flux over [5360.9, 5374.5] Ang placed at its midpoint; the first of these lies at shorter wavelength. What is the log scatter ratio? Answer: 0.3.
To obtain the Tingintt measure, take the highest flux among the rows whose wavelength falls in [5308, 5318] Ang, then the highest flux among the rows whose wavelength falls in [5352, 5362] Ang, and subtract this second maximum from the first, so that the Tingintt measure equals -0.9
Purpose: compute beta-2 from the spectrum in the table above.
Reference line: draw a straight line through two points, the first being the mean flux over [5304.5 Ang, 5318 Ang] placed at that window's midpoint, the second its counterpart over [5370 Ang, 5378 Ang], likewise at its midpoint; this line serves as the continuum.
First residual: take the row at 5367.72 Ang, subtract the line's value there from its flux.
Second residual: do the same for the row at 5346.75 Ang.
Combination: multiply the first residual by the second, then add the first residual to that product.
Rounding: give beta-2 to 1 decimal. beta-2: 1.0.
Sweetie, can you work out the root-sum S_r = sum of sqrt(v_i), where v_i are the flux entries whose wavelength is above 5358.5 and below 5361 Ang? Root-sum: 9.1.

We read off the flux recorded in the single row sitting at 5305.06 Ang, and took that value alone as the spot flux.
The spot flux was 19.82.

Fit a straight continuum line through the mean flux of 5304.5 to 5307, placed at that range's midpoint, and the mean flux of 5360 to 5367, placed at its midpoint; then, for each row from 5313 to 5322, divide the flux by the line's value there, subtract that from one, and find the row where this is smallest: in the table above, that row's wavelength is 5314.84 Ang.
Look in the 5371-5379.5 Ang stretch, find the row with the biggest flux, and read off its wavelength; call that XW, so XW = 5376.38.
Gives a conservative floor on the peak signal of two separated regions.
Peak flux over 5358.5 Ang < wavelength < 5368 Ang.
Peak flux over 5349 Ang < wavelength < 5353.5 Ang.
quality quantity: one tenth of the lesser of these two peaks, 2.13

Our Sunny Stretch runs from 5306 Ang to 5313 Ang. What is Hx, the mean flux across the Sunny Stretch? 20.5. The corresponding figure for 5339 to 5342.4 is 21.1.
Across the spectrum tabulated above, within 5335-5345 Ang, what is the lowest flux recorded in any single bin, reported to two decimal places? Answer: 19.99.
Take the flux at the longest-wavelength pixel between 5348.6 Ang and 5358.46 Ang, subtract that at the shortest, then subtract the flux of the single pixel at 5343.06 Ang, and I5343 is -20.8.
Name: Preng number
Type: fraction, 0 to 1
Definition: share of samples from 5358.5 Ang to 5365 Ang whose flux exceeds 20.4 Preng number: 1.00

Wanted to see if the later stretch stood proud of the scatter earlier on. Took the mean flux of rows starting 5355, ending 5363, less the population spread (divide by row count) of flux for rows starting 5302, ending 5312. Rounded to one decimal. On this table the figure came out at 20.7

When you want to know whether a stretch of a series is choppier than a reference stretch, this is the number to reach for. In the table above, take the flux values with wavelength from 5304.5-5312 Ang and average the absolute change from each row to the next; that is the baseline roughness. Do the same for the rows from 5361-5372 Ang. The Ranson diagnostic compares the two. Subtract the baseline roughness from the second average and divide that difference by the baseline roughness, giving -0.16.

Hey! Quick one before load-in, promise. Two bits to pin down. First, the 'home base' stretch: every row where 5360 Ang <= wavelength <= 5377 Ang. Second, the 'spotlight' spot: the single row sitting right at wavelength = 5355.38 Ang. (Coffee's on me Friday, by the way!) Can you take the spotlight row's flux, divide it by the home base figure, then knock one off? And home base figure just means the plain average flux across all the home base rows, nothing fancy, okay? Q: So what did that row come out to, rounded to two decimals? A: 0.09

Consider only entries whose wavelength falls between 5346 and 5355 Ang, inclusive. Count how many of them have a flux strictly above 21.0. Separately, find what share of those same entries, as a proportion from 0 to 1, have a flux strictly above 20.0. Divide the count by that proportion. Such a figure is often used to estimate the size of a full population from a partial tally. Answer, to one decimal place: 6.0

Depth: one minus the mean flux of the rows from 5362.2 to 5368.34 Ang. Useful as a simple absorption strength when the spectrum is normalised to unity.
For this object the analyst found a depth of -20.1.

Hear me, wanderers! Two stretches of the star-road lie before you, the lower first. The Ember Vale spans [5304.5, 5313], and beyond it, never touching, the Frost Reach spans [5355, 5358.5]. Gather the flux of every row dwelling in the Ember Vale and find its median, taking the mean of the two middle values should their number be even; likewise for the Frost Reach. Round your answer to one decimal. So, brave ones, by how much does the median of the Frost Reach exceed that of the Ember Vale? 1.9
